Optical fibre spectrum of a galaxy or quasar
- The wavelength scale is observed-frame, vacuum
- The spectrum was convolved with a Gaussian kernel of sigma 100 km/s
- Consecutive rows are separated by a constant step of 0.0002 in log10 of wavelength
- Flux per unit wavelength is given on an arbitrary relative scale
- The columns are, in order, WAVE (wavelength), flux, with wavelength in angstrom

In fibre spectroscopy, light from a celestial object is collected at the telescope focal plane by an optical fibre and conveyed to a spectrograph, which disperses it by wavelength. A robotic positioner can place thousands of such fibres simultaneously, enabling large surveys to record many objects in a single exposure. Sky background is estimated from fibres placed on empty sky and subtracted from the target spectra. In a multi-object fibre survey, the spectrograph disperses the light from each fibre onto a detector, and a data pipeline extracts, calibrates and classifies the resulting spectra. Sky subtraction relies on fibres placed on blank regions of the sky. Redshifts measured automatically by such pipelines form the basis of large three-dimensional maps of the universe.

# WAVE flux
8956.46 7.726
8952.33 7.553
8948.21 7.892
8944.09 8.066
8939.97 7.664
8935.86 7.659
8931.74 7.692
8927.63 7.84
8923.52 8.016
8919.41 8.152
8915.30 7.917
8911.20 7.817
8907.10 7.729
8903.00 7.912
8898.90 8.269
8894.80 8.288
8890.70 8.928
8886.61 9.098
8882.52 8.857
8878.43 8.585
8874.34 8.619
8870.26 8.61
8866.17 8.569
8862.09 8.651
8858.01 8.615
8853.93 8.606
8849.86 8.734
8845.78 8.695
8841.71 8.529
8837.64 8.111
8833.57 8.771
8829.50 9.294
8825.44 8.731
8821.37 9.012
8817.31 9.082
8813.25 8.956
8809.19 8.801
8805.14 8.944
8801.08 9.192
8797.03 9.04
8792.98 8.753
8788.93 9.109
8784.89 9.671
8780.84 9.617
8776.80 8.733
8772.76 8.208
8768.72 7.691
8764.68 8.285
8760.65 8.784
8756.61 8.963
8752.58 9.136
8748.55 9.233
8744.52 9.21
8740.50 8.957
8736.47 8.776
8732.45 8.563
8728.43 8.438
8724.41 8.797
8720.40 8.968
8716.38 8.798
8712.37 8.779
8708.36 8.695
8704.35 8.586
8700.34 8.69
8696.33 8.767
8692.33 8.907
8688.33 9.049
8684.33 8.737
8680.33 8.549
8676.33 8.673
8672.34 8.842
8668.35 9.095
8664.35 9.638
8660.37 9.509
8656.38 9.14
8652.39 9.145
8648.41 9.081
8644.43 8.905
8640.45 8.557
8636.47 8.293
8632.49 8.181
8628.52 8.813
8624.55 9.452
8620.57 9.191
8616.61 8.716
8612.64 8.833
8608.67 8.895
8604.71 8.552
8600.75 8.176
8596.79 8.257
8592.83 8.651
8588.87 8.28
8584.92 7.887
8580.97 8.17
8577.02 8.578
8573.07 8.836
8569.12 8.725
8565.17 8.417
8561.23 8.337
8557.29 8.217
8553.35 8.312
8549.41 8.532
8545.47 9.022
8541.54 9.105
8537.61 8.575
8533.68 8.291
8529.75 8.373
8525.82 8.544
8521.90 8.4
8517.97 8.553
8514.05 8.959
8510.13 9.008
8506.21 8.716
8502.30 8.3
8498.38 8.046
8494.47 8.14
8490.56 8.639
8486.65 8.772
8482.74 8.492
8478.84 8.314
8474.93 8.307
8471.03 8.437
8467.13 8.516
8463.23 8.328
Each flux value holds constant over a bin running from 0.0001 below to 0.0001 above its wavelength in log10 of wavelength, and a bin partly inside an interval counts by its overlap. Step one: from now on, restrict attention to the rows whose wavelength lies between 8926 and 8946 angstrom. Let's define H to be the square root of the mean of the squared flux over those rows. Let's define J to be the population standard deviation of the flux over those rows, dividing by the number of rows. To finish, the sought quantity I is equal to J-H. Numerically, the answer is -7.63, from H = 7.8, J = 0.16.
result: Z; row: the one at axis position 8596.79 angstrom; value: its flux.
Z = 8.257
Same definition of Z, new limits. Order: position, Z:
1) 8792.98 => 8.753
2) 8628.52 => 8.813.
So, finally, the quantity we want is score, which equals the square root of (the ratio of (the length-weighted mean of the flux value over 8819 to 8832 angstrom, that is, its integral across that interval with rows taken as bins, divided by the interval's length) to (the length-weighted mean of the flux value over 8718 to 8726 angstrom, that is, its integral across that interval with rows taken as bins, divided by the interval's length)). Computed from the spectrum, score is 1.01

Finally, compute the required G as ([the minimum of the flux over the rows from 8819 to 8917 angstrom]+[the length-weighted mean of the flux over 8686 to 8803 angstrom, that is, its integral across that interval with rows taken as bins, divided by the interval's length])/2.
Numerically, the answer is 8.3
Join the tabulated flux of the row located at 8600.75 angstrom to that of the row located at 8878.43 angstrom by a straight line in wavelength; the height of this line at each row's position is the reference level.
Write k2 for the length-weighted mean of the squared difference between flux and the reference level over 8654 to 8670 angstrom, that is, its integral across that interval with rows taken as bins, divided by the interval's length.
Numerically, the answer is 1.22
